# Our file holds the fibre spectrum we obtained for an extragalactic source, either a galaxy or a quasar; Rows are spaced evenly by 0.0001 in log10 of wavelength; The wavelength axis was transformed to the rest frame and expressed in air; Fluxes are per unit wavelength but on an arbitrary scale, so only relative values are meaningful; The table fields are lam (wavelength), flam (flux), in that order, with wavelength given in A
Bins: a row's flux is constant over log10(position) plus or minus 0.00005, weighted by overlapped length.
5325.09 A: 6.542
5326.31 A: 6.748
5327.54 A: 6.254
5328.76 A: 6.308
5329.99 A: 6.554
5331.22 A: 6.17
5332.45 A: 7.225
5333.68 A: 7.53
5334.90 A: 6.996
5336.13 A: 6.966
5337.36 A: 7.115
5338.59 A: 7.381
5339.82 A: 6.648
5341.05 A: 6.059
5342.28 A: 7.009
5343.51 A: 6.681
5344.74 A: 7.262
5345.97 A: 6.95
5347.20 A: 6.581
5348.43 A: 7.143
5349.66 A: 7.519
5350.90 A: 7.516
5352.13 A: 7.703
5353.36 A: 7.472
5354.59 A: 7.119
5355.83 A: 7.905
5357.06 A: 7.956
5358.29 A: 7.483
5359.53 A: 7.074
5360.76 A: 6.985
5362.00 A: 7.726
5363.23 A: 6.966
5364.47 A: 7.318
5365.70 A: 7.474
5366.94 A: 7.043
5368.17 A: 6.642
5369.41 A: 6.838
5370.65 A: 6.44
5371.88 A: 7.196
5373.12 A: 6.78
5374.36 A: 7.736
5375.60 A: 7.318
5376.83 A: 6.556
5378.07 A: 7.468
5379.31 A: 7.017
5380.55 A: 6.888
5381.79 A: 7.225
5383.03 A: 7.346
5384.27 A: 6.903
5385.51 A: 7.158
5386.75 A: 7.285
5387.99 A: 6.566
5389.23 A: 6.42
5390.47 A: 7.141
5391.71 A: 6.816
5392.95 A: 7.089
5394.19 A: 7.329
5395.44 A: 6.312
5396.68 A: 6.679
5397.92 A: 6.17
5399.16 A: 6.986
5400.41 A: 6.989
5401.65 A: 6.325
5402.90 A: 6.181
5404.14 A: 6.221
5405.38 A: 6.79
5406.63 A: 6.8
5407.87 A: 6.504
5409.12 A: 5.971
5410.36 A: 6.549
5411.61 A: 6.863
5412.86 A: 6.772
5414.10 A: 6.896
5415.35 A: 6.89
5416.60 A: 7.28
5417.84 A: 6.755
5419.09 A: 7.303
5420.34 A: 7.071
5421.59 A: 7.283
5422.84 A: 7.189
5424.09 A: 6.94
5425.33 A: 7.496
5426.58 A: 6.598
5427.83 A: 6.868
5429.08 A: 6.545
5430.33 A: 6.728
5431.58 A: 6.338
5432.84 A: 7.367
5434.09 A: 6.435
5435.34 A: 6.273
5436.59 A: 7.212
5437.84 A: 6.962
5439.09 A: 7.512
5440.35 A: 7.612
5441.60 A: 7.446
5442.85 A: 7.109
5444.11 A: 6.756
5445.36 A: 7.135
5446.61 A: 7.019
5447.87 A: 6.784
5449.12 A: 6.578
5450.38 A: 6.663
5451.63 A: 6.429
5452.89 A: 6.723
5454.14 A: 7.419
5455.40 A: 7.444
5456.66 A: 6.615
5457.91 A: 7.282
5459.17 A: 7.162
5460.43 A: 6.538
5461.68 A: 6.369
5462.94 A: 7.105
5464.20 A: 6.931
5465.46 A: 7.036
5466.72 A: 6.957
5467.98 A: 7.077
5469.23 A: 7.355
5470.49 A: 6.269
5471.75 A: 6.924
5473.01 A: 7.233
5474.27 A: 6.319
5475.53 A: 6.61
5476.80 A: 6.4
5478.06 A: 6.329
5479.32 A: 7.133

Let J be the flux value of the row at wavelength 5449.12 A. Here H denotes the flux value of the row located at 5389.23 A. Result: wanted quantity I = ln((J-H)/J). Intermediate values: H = 6.42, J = 6.578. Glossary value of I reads -3.7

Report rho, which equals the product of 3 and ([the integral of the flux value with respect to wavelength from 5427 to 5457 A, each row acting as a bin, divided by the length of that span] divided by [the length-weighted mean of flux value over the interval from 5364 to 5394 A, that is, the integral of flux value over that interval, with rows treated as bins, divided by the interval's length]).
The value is 2.95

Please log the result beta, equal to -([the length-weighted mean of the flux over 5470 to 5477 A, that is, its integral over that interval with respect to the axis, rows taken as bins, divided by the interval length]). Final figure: -6.6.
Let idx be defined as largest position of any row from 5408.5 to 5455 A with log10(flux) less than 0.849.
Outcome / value 5452.89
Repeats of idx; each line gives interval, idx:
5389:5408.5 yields 5407.87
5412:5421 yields 5417.84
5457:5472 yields 5471.75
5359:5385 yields 5384.27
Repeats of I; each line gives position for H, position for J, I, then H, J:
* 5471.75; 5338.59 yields -2.8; 6.924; 7.381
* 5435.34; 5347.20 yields -3.1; 6.273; 6.581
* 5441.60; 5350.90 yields -4.7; 7.446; 7.516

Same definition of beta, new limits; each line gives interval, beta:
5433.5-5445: -7.0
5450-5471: -6.9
